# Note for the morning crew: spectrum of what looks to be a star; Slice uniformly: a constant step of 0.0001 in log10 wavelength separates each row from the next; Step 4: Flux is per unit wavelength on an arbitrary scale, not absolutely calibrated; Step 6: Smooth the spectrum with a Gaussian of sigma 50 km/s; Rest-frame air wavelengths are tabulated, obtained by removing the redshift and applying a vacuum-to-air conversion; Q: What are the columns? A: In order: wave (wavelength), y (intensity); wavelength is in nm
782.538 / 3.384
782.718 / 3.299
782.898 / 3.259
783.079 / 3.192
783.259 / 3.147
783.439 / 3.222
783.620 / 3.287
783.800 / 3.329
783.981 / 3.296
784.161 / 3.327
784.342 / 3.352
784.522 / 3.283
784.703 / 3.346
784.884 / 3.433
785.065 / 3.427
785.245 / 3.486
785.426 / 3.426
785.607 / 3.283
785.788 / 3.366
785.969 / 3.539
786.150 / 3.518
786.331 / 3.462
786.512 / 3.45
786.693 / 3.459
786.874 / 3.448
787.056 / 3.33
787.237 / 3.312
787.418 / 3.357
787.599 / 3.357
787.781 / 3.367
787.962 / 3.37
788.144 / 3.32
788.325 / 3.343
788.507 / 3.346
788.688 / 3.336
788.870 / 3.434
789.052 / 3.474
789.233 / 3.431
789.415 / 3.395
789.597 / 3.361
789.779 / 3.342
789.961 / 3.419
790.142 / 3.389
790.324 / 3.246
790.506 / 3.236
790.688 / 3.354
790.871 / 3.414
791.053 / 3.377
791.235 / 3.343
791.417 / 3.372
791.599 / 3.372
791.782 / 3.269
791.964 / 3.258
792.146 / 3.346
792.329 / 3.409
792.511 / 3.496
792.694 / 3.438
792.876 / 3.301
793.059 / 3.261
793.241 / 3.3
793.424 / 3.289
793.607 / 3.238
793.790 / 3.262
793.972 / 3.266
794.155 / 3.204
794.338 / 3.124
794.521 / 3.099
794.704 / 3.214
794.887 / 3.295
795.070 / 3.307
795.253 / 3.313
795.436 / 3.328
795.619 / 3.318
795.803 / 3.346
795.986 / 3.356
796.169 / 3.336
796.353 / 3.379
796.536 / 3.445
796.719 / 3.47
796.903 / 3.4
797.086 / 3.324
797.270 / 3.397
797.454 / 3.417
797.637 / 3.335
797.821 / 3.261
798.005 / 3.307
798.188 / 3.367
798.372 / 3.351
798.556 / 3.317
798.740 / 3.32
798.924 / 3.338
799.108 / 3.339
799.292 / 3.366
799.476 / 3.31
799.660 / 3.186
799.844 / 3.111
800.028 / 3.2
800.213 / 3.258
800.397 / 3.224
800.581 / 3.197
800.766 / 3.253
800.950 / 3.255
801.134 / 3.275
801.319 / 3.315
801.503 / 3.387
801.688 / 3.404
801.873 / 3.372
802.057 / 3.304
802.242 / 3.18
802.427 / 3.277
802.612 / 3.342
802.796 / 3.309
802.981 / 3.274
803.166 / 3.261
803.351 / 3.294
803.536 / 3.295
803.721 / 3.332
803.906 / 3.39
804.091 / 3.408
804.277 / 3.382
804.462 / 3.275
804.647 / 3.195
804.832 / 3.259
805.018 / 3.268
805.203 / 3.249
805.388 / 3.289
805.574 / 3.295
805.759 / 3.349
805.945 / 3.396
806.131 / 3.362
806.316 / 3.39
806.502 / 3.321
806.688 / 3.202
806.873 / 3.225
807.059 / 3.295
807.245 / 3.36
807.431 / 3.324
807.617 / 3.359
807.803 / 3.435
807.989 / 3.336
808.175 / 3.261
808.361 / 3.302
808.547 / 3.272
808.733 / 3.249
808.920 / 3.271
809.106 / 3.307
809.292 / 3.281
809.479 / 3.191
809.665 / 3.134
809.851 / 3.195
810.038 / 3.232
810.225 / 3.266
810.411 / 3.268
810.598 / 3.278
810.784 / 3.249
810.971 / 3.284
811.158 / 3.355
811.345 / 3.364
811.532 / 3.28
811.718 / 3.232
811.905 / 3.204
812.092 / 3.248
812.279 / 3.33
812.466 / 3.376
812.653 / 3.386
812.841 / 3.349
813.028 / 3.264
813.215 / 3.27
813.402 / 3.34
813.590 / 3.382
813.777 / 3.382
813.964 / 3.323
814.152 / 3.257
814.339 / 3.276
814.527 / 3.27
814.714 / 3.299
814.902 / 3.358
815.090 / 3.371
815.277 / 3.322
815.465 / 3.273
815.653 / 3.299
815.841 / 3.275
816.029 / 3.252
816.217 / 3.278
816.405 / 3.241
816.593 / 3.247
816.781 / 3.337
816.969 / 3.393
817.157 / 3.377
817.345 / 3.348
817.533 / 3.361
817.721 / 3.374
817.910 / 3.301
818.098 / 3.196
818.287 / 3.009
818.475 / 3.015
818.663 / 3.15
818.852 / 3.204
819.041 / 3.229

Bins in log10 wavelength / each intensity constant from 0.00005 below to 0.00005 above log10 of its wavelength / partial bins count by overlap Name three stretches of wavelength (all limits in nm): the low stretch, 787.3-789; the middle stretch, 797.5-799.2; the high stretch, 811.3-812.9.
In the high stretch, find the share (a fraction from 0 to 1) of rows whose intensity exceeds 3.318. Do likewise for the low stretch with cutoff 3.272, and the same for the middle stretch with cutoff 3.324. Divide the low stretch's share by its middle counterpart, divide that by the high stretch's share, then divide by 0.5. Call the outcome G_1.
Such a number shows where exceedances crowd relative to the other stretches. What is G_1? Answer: 6.5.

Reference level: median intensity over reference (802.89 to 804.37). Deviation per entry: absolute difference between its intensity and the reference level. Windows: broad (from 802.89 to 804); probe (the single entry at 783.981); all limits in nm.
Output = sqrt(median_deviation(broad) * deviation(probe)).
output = 0.02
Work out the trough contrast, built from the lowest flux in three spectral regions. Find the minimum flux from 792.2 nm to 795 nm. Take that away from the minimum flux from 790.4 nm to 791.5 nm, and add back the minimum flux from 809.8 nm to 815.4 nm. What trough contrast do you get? 3.33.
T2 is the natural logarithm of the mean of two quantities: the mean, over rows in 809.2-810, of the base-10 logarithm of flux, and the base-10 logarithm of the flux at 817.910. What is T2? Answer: -0.670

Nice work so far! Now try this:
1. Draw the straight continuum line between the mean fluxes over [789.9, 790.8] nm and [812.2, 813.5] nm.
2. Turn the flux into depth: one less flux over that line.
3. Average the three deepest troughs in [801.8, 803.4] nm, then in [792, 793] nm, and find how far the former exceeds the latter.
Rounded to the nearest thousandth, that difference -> 0.034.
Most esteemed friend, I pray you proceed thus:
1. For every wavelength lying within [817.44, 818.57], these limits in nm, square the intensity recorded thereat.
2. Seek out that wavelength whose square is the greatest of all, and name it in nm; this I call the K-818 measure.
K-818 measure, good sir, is 817.721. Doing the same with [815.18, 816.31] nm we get 815.277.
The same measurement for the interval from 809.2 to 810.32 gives 809.292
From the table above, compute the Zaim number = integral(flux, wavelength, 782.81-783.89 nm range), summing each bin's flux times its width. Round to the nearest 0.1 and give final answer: 3.5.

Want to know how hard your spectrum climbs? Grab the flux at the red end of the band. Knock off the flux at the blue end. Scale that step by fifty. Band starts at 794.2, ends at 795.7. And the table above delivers 9.7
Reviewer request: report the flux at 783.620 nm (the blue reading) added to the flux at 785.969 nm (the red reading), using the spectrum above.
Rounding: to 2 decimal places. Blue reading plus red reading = 6.83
